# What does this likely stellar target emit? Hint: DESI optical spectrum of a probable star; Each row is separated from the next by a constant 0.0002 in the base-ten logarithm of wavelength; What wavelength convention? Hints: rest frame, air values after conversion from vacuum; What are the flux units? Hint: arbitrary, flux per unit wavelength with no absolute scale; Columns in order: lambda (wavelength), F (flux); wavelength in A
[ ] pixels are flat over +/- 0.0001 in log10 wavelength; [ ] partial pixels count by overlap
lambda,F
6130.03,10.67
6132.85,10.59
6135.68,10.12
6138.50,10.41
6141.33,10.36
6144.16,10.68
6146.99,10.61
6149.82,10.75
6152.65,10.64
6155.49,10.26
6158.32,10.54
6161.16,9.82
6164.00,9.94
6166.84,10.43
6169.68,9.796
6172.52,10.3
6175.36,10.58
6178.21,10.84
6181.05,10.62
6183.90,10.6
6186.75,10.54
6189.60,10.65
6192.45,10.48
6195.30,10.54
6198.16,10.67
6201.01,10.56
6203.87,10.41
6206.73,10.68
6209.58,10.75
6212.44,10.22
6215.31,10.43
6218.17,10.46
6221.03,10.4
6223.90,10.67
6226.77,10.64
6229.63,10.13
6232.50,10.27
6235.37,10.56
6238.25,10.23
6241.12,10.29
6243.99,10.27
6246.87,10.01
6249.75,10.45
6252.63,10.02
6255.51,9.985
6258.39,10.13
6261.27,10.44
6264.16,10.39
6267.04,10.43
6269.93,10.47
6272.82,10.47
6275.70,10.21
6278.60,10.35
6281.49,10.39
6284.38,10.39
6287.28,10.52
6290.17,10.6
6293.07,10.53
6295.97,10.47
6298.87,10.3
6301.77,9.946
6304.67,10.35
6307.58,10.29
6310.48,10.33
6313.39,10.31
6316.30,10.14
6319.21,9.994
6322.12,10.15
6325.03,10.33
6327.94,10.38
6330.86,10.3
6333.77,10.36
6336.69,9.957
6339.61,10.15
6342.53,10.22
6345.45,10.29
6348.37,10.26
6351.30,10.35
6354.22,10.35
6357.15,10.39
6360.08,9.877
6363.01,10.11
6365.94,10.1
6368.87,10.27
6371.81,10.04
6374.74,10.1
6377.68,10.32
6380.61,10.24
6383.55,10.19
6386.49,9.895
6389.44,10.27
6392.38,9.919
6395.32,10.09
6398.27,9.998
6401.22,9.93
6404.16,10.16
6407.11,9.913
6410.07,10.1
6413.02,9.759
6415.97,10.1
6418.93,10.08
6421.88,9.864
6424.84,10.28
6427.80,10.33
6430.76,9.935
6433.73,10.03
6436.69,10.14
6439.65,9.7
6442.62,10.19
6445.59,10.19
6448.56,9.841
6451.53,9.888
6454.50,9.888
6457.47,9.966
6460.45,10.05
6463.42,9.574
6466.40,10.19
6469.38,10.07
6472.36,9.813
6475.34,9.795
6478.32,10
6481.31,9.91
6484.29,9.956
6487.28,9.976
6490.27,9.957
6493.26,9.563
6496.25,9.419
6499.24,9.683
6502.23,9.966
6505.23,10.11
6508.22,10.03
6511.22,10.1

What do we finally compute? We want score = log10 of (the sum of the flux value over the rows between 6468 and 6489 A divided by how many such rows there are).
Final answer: 1.00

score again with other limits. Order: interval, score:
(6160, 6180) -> 1.01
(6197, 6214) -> 1.02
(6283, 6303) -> 1.02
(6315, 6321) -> 1.00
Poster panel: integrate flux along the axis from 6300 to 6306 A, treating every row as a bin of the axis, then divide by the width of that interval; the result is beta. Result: 10.2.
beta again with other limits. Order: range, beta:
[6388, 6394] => 10.1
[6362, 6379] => 10.2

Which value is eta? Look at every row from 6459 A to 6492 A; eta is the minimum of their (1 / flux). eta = 0.0981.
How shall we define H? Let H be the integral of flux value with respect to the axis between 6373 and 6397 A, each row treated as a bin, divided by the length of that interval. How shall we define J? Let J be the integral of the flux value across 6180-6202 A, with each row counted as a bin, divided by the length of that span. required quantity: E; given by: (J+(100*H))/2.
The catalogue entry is 512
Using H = 10.1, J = 10.6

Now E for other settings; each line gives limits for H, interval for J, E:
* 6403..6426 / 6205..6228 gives 507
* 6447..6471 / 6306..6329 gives 502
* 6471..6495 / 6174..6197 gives 499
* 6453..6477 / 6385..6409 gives 501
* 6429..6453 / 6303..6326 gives 505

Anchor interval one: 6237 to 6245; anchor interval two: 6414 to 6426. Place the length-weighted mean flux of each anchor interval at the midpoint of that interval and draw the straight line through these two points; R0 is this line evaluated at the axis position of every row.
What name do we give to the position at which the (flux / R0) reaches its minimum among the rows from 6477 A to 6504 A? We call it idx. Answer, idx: 6496.25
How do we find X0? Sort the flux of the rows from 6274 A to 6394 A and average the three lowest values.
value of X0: 9.9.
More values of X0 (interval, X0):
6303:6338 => 10.0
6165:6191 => 10.2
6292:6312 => 10.2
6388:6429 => 9.8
